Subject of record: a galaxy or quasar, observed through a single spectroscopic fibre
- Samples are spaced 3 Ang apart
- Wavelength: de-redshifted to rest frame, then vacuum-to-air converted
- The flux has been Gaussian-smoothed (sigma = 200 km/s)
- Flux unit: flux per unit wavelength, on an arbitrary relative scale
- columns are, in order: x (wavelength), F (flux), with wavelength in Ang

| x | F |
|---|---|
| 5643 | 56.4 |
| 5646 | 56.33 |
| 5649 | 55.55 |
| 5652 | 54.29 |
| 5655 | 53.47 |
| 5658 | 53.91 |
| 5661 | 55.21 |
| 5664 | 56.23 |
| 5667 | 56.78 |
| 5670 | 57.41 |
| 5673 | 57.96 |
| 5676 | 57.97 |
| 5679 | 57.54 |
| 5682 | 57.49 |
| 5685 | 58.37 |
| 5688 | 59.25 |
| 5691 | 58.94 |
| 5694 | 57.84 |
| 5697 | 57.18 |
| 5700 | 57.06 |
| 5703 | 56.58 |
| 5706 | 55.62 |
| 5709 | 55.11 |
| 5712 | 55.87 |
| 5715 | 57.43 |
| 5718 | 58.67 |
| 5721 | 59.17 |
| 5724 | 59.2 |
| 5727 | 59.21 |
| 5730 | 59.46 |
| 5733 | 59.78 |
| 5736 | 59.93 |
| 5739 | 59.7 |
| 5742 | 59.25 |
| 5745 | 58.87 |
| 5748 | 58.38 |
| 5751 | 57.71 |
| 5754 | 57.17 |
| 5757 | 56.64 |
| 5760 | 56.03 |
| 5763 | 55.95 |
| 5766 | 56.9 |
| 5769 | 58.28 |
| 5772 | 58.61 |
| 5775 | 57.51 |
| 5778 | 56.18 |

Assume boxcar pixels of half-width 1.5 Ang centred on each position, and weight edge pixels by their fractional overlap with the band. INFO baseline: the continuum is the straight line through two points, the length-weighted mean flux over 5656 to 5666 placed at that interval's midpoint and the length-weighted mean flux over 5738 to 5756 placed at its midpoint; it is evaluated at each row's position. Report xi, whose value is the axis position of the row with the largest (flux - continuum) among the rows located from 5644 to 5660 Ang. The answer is 5646 Ang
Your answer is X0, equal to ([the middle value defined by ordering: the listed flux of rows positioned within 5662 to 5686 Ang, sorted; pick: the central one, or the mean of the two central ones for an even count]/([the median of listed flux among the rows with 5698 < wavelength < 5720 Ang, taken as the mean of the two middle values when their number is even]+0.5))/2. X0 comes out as 0.504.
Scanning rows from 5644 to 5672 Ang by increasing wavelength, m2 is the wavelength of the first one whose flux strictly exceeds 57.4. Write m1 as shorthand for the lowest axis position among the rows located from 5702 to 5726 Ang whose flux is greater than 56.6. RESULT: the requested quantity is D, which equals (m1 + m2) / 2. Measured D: 5692.5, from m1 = 5715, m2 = 5670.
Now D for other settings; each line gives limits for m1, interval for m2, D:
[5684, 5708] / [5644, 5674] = 5677.5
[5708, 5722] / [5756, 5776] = 5742.0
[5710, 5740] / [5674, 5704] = 5695.5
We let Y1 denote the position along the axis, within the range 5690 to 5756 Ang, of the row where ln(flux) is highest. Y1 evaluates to 5736 Ang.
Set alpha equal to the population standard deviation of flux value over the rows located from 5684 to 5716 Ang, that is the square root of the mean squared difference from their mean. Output 1.3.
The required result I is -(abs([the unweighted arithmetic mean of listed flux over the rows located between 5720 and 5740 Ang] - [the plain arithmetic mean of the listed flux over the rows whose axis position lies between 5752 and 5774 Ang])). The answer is -2.4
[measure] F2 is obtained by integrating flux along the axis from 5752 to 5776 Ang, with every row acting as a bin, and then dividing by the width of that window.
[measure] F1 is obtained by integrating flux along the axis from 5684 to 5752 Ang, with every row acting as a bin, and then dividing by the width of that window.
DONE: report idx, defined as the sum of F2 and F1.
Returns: 115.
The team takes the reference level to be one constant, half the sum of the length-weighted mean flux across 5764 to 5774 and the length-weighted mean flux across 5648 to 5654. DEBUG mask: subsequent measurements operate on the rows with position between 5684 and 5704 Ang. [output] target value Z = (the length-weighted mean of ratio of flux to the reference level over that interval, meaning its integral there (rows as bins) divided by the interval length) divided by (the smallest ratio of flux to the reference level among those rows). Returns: 1.023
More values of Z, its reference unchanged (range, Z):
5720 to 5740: 1.006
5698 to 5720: 1.029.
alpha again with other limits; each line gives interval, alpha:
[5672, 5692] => 0.6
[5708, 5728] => 1.6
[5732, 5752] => 0.8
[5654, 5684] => 1.6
